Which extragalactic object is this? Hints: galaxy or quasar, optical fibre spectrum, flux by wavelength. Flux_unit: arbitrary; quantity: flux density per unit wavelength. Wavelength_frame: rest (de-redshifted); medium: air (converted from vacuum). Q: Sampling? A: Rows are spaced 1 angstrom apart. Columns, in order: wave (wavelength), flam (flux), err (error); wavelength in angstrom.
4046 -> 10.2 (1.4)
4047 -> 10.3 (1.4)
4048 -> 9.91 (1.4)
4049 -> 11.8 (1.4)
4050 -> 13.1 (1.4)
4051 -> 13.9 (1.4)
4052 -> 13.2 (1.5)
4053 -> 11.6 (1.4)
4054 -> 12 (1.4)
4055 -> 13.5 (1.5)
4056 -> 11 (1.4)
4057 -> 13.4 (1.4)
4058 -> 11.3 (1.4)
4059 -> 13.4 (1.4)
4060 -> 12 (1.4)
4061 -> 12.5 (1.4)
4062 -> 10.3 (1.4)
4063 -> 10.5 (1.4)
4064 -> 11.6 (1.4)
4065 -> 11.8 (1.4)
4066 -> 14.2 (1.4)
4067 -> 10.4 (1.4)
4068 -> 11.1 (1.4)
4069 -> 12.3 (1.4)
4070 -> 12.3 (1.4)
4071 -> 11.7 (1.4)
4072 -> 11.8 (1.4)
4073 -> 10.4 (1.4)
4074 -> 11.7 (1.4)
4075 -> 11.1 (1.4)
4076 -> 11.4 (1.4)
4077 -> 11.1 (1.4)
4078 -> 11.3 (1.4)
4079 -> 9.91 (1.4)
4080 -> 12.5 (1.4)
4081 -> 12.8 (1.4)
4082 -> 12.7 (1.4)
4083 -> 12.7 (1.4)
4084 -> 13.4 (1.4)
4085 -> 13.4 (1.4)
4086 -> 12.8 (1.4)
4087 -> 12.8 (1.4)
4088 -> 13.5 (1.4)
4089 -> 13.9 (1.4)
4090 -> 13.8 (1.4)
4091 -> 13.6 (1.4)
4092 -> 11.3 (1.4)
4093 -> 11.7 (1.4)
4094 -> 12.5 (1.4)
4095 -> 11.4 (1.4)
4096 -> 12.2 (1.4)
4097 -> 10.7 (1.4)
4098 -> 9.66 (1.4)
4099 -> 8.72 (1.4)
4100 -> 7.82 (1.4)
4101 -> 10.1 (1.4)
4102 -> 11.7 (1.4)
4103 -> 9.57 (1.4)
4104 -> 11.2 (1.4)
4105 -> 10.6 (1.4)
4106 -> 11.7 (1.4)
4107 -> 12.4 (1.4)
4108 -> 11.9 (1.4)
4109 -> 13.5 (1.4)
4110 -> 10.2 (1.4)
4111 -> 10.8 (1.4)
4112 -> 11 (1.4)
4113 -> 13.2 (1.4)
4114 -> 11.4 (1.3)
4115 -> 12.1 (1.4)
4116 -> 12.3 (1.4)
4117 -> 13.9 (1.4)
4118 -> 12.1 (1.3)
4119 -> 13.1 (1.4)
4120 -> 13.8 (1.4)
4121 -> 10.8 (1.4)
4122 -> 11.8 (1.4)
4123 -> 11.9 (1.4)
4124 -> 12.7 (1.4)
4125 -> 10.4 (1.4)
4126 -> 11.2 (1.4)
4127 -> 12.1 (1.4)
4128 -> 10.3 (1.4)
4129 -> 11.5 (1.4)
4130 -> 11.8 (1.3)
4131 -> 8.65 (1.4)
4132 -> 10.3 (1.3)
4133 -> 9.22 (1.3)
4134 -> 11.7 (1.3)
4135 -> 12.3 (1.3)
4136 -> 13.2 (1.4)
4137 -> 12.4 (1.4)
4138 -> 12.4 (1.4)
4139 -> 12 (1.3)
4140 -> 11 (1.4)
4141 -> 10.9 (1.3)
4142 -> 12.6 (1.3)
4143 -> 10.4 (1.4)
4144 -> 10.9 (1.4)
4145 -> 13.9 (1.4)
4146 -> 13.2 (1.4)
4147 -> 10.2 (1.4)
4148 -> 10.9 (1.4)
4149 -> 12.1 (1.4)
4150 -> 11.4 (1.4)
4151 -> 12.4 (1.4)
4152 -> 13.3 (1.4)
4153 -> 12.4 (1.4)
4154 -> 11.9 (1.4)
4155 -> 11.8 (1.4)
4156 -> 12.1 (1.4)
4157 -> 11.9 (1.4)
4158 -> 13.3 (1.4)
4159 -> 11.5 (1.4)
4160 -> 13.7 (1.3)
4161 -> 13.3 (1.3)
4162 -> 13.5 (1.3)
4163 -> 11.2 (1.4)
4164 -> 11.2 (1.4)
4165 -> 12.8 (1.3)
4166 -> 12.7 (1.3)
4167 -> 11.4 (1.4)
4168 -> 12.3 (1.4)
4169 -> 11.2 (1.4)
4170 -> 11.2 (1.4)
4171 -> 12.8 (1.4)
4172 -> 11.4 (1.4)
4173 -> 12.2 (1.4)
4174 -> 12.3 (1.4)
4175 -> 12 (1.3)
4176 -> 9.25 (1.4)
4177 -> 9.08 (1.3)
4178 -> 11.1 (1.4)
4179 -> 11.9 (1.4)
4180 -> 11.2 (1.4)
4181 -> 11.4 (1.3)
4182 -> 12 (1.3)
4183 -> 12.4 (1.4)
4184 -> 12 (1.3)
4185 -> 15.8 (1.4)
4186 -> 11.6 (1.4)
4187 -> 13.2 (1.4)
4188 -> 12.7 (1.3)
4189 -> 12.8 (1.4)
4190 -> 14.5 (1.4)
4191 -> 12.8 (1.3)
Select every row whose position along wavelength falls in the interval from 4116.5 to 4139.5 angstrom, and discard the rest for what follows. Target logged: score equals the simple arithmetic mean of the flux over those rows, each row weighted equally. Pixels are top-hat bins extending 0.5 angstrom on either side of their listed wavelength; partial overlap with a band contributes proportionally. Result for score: 11.7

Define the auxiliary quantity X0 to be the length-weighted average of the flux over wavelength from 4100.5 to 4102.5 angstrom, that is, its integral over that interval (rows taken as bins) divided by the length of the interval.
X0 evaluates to 10.9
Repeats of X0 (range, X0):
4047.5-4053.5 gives 12.3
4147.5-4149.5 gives 11.5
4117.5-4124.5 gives 12.3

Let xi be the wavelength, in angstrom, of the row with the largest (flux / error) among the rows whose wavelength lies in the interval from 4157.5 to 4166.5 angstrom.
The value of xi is 4160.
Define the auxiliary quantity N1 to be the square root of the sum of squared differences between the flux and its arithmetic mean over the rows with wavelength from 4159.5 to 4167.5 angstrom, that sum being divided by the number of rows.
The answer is 0.99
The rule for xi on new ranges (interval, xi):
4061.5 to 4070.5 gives 4066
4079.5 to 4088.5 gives 4088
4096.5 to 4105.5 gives 4102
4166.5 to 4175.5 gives 4175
